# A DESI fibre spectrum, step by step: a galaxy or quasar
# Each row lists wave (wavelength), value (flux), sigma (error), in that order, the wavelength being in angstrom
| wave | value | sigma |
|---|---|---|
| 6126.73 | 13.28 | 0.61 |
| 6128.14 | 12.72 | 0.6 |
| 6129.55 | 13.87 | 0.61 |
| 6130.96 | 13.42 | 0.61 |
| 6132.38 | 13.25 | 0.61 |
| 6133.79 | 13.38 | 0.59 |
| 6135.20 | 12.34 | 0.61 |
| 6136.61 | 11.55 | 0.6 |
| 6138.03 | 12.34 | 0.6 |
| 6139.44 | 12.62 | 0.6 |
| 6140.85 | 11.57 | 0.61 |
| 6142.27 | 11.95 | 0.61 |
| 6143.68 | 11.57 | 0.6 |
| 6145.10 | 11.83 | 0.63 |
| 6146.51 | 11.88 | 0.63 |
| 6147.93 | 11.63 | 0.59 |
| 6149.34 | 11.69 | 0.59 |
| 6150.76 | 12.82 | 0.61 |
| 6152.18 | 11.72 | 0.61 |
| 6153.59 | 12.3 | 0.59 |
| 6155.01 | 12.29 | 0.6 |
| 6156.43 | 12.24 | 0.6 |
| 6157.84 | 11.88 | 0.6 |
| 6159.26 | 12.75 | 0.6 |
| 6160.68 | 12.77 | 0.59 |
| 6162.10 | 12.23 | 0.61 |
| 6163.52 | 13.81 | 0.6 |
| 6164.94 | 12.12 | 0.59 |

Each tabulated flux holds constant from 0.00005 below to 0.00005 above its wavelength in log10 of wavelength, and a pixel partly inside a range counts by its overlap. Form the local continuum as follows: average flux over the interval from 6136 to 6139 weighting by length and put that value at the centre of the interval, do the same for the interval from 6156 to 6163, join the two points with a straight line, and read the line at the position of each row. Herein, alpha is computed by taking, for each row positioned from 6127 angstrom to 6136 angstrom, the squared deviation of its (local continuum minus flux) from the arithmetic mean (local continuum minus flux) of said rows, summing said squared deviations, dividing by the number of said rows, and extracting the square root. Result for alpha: 0.52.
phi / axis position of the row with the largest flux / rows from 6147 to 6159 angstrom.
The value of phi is 6150.76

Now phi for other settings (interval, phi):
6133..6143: 6133.79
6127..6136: 6129.55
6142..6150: 6142.27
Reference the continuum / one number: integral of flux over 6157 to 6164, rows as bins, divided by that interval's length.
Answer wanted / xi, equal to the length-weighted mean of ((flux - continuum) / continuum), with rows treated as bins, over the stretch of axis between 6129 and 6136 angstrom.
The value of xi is 0.045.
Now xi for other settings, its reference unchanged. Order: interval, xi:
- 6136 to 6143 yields -0.050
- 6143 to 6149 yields -0.073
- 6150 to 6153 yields -0.030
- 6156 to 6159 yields -0.040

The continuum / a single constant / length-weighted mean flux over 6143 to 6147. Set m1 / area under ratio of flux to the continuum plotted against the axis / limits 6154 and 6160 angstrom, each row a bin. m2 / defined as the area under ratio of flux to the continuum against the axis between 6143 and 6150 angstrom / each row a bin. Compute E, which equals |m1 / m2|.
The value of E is 0.90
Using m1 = 6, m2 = 7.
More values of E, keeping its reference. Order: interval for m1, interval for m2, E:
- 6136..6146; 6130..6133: 2.98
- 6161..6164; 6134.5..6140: 0.58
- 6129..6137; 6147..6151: 2.18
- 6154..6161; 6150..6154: 1.76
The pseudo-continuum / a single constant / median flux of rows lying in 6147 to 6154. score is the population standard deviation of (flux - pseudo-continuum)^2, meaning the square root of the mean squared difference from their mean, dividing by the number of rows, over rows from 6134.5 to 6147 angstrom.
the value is 0.3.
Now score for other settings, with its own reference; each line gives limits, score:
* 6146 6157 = 0.4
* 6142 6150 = 0.0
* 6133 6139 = 1.1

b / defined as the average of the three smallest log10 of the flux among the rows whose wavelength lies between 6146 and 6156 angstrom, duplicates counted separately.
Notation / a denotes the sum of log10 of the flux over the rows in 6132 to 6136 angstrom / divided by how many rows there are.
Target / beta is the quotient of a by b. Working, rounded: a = 1.11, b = 1.067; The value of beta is 1.04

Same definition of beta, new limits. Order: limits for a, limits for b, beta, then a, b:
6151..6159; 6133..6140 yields 1.00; 1.08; 1.082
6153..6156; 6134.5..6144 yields 1.03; 1.09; 1.063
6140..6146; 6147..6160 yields 1.00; 1.07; 1.067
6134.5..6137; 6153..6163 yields 0.99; 1.08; 1.083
